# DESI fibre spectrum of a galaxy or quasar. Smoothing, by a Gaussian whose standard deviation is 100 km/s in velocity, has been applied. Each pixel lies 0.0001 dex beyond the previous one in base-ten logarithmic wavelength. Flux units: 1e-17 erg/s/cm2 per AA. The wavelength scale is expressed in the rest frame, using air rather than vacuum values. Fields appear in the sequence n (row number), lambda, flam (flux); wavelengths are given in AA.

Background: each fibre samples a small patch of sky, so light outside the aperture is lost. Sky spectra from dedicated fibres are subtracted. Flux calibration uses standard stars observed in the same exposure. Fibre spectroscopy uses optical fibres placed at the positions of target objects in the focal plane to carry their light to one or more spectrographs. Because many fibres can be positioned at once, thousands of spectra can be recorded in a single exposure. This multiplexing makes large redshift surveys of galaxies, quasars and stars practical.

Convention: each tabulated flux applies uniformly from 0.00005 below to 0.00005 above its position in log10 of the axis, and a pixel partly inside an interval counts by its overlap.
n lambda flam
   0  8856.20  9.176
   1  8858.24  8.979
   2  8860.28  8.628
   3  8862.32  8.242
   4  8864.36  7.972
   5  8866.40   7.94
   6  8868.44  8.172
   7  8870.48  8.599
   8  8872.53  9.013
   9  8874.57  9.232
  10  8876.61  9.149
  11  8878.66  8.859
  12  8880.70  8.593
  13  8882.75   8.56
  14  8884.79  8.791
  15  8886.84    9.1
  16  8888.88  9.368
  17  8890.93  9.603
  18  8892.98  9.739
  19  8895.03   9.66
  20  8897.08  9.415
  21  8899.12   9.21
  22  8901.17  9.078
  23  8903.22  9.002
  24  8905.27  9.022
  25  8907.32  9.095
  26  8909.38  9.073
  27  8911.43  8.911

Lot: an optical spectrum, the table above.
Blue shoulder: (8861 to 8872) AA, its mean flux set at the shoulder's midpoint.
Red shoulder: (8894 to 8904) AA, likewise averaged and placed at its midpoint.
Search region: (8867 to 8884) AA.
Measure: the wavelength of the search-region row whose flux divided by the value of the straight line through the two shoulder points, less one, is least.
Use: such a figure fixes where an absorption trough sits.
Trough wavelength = 8882.75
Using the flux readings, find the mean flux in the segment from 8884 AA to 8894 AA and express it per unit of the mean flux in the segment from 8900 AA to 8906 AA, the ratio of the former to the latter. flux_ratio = 1.03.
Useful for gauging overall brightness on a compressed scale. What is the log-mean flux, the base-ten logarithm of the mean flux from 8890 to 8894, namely 0.985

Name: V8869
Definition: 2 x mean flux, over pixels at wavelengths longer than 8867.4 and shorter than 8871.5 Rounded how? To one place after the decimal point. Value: 16.8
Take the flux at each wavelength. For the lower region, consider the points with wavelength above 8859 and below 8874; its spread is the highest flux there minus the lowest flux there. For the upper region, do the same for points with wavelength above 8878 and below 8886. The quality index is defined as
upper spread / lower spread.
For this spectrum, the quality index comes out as 0.3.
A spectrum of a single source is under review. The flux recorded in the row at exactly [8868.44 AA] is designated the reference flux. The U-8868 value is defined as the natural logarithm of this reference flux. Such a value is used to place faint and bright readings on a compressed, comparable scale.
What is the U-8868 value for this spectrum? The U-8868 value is 2.10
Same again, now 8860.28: 2.16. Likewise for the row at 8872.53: 2.20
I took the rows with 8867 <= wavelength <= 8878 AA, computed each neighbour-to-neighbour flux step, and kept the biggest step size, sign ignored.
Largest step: 0.43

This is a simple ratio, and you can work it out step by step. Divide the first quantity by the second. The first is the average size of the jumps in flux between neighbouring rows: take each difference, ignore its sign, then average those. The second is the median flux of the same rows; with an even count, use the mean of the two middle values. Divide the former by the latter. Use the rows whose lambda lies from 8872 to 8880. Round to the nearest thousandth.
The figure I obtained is 0.022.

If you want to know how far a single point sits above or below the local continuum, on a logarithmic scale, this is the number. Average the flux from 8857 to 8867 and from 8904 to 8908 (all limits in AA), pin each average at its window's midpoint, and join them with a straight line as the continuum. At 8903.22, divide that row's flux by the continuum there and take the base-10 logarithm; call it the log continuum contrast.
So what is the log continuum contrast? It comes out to 0.000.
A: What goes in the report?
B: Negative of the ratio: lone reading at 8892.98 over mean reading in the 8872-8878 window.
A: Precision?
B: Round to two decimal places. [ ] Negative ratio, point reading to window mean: -1.07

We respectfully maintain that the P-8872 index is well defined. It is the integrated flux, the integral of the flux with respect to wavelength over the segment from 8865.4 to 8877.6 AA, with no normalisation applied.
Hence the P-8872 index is 106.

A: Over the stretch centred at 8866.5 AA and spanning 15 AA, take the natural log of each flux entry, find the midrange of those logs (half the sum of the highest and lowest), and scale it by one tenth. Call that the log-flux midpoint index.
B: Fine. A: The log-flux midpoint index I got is 0.214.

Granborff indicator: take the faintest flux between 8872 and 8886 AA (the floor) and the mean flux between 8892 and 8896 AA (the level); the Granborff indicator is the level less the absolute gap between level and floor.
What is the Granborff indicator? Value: 8.56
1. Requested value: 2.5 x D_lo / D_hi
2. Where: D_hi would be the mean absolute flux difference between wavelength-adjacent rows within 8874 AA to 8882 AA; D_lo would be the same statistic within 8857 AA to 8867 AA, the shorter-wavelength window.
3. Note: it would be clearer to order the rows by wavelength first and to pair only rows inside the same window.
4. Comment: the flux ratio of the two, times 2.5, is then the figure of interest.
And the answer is 3.0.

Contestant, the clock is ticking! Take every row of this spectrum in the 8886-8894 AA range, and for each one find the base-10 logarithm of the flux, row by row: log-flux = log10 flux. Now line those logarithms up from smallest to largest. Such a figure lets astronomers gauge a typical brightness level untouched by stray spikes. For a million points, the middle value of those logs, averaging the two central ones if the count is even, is 0.98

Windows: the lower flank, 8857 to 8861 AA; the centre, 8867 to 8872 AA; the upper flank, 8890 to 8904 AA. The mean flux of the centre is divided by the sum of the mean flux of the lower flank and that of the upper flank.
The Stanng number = 0.461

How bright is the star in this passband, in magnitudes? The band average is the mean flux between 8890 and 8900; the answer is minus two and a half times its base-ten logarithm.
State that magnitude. -2.45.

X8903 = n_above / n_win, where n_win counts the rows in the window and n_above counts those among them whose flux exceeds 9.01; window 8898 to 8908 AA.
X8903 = 0.8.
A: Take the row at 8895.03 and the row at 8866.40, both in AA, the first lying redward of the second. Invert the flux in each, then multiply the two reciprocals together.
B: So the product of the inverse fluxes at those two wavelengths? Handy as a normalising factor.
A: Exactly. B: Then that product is 0.0130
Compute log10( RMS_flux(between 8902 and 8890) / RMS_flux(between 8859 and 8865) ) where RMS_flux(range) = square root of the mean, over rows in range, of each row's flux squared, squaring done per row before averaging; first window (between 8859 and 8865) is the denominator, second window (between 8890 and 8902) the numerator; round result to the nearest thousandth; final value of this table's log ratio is 0.057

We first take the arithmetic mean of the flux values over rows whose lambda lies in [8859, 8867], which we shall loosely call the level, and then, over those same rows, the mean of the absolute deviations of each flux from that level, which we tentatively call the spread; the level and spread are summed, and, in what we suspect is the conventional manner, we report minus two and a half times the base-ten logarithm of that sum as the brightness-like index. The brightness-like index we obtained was -2.32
